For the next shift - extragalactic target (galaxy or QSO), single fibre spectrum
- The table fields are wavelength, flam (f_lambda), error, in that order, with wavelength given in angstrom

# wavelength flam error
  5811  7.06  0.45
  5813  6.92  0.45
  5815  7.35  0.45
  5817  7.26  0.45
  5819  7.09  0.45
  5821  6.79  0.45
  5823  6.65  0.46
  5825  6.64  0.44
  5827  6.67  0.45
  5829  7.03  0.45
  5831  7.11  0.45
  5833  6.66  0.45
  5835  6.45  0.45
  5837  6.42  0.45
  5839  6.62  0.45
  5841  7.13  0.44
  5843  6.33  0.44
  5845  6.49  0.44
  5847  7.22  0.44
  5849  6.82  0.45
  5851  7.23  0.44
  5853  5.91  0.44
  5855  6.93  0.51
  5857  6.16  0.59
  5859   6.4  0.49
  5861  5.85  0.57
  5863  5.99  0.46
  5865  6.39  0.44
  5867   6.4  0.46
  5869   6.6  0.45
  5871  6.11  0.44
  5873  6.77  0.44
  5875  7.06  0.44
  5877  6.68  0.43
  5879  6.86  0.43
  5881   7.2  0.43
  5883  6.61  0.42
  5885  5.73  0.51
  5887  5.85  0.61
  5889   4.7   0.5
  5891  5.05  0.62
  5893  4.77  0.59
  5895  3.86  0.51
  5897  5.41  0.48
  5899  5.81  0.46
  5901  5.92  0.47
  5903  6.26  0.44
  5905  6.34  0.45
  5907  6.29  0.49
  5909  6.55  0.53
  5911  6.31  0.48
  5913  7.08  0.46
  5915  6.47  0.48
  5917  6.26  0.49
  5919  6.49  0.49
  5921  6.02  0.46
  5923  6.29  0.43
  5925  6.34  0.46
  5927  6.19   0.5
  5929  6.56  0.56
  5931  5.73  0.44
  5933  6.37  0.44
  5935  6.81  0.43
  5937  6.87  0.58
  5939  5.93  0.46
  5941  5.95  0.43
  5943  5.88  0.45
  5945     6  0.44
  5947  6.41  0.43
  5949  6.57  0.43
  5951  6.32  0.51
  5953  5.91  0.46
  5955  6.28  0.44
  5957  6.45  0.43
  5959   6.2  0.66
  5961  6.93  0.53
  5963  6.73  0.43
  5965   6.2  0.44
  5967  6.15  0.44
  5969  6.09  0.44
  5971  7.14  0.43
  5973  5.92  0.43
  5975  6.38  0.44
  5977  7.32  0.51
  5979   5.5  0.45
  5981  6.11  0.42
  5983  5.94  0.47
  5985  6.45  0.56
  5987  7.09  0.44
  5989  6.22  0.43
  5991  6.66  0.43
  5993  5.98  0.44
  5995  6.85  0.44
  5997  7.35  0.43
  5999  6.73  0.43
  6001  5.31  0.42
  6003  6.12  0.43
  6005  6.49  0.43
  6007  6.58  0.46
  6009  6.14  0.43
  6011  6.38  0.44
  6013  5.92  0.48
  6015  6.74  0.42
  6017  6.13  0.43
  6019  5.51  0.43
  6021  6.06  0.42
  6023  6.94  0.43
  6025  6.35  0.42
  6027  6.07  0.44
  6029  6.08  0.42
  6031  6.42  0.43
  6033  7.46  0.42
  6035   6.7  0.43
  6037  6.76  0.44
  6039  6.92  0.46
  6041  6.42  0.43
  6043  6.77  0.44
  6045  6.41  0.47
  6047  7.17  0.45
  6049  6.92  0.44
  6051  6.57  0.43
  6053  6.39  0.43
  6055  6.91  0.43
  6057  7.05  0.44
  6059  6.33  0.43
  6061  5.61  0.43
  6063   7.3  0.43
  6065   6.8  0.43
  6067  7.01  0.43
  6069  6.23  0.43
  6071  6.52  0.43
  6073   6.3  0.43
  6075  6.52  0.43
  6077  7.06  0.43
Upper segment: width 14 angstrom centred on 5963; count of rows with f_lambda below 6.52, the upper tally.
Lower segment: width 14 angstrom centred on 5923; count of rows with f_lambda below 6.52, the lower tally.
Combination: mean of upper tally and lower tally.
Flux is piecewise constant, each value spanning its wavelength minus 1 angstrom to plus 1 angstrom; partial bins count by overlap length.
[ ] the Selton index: 5.5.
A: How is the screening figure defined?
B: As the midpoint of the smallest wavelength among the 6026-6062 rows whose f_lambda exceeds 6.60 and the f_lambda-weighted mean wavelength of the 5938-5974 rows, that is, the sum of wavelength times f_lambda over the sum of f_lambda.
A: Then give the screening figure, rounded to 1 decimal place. 5994.6 angstrom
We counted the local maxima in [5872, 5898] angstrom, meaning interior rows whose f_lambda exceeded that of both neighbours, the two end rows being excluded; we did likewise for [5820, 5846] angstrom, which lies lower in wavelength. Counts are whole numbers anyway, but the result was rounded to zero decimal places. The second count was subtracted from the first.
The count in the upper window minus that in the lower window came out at 2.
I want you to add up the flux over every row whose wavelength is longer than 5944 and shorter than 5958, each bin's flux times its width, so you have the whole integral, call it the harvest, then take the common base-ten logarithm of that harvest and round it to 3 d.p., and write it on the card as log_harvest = 1.944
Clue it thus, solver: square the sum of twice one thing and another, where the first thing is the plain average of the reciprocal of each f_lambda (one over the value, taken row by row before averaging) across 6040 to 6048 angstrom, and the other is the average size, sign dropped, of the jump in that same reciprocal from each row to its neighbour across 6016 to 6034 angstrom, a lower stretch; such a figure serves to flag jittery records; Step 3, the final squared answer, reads 0.098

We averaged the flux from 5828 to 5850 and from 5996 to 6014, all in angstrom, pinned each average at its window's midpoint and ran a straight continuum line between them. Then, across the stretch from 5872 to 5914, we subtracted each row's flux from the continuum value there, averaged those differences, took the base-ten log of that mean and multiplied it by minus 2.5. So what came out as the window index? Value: 0.62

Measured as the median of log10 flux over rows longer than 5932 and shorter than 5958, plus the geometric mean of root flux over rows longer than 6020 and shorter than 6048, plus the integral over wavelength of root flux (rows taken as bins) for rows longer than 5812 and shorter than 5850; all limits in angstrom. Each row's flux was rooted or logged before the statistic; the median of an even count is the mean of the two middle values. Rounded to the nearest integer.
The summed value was 103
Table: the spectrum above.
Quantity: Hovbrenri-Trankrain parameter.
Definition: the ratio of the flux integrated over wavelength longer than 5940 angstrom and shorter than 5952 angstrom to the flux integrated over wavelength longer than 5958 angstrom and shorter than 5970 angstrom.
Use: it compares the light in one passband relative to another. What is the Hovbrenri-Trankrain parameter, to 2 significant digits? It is 0.97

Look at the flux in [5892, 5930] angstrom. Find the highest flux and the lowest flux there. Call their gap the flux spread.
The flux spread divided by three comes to 1.1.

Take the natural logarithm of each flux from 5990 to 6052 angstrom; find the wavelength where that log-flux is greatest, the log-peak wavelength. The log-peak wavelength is 6033 angstrom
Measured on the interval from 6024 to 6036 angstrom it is 6033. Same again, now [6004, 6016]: 6015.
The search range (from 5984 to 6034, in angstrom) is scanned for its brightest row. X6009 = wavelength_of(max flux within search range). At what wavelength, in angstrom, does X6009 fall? 6033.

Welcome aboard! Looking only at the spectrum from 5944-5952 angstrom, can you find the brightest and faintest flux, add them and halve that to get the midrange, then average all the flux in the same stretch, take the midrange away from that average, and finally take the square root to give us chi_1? 0.20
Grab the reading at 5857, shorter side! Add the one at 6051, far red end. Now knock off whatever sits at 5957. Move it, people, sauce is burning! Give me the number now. 6.3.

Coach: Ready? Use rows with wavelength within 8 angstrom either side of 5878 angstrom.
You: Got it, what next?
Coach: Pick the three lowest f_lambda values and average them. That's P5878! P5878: 6.15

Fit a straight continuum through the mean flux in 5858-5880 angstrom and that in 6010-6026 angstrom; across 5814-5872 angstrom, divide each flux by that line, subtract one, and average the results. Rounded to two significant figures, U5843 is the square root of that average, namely 0.15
